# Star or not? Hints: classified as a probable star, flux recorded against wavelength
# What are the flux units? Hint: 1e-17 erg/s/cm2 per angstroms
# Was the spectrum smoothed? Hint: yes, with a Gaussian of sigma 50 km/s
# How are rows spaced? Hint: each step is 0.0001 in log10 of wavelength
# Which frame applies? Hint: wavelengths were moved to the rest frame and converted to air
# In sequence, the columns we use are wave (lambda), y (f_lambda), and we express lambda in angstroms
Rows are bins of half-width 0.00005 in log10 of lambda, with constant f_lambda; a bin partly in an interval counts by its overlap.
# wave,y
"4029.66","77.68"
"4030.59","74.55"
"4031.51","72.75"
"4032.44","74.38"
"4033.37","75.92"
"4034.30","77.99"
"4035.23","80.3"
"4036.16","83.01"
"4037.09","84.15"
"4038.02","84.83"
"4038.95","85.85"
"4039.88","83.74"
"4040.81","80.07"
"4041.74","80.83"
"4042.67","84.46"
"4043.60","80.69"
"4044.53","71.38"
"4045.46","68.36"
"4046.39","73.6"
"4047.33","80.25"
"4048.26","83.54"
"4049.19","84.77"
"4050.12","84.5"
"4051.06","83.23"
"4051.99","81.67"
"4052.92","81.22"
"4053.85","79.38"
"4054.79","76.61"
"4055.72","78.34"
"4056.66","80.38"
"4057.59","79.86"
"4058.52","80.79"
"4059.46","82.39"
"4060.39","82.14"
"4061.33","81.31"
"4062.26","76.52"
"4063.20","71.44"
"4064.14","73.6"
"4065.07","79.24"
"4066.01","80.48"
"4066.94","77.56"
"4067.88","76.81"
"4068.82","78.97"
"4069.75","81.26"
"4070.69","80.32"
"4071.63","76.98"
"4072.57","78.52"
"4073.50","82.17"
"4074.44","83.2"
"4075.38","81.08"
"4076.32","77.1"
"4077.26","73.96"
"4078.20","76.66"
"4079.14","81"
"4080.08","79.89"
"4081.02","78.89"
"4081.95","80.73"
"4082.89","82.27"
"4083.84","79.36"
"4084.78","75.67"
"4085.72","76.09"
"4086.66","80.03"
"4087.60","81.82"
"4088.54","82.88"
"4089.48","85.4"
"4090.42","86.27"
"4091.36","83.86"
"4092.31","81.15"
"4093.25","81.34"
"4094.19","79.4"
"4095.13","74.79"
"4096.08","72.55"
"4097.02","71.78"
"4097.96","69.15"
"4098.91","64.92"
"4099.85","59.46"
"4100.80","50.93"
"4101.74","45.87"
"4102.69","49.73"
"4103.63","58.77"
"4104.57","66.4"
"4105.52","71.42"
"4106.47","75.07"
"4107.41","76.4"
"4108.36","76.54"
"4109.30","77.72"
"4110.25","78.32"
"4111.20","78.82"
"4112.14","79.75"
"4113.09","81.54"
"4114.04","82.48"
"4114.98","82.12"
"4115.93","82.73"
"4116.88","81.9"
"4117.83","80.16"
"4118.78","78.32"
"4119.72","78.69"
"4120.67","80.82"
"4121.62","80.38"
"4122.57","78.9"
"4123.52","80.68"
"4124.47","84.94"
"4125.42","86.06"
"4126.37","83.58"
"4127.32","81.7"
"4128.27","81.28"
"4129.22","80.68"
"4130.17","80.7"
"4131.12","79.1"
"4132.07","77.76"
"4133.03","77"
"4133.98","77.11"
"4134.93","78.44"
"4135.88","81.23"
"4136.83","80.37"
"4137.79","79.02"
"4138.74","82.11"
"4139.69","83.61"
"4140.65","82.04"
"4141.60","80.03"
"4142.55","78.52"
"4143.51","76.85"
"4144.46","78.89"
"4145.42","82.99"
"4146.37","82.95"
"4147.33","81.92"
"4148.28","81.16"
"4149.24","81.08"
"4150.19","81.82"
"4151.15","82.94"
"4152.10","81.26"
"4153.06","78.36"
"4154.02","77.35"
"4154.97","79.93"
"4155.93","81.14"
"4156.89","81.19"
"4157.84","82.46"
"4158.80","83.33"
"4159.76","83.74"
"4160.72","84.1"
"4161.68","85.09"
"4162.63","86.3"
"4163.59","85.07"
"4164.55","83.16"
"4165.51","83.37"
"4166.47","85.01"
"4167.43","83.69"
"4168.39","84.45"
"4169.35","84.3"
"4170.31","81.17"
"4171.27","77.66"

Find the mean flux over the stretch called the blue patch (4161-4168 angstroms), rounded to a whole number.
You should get 85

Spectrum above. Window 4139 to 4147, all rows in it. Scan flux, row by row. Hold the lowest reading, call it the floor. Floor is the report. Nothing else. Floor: 76.85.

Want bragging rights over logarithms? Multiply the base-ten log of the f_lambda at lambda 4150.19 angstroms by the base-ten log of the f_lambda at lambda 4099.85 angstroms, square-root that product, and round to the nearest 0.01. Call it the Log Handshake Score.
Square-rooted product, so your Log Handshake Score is 1.84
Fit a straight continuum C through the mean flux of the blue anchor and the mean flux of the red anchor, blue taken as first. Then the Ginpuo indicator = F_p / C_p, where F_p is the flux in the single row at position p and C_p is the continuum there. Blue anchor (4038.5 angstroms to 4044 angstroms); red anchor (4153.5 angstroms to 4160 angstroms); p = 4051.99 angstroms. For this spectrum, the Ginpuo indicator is 0.990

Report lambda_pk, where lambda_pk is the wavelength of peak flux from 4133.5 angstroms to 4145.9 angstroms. 4139.69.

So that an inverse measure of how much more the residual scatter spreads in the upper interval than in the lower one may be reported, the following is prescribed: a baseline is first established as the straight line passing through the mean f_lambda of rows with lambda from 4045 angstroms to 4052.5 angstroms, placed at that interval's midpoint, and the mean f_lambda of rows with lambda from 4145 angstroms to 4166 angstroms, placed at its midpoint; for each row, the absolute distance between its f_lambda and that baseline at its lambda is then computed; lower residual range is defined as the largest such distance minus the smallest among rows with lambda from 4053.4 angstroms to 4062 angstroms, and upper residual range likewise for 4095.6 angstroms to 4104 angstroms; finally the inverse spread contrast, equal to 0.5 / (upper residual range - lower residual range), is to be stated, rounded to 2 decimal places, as 0.02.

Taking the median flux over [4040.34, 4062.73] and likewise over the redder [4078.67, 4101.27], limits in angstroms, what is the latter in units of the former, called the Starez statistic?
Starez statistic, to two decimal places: 0.99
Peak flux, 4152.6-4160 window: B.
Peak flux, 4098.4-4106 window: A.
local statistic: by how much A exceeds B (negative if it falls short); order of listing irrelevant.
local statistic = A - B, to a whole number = -12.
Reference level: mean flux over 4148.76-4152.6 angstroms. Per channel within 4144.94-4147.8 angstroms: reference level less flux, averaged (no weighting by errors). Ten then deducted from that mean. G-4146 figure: -11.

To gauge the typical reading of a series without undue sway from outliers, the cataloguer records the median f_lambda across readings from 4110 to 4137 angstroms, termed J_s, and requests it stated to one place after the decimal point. 80.7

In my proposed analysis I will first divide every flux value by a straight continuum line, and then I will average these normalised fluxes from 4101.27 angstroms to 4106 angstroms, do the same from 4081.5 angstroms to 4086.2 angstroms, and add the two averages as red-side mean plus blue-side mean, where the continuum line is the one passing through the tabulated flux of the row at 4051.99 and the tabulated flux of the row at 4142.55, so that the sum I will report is 1.71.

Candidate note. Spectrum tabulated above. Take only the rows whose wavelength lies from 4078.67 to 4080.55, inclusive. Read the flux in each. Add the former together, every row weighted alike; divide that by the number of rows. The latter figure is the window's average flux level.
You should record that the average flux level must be 80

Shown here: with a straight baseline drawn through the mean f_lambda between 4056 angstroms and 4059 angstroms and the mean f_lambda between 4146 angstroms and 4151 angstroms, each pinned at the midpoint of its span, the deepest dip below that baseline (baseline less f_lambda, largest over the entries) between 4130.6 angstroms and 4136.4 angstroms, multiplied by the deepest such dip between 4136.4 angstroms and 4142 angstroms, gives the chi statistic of 12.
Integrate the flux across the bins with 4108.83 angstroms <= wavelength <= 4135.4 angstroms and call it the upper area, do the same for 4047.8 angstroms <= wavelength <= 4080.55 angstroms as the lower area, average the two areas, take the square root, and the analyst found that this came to 48.7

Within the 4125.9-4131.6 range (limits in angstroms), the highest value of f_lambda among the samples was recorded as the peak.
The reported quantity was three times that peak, 251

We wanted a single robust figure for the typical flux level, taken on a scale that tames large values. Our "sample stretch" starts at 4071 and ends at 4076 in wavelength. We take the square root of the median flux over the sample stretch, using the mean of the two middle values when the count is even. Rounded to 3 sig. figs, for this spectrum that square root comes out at 9.00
